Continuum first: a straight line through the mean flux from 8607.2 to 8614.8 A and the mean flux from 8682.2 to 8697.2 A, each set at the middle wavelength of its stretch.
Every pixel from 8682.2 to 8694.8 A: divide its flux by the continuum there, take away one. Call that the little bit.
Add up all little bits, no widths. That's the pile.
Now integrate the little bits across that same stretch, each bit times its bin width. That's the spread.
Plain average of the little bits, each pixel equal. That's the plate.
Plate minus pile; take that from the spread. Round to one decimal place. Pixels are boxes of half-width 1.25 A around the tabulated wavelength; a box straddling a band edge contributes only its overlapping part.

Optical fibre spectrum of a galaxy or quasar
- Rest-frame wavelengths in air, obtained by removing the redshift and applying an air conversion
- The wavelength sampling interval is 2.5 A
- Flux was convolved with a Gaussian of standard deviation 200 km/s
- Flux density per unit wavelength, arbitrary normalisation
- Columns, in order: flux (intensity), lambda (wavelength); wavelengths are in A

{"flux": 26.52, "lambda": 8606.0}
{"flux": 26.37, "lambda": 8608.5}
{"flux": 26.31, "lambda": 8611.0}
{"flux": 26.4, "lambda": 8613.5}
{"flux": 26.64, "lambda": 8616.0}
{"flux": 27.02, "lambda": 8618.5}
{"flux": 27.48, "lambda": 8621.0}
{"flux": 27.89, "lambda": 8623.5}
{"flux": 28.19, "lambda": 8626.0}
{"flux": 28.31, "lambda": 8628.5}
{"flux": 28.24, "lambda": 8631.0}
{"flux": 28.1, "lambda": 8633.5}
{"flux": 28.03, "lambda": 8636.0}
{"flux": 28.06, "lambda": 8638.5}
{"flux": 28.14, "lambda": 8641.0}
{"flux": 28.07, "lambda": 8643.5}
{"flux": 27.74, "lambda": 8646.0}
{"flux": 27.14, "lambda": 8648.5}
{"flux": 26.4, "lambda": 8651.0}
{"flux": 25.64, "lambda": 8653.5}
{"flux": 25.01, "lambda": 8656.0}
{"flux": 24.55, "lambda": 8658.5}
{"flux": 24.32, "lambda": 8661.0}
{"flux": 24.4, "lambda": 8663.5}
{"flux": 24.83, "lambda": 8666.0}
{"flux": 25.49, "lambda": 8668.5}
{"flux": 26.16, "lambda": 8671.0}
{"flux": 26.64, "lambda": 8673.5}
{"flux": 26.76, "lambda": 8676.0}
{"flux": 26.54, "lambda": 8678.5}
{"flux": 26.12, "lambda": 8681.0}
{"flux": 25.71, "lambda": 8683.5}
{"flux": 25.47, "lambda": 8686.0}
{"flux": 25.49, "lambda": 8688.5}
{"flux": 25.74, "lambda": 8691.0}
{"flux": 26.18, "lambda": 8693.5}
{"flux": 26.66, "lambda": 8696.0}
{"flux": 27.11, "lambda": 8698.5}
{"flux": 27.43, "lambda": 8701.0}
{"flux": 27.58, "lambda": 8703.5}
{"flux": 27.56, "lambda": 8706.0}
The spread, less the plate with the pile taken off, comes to -0.1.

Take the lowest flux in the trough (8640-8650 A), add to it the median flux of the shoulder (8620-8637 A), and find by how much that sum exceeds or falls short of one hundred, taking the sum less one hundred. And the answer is -44.8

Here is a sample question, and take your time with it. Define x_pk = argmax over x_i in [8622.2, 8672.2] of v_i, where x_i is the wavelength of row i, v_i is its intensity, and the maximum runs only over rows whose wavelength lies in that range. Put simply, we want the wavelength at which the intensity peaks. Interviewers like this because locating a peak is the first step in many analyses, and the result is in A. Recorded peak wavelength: 8628.5 A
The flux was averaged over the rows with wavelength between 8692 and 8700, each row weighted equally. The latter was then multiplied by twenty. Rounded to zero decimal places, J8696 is 533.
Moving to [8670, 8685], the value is 526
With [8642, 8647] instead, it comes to 558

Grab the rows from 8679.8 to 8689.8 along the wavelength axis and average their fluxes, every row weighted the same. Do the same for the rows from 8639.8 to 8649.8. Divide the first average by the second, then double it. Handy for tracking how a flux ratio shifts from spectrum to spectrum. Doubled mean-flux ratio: 1.85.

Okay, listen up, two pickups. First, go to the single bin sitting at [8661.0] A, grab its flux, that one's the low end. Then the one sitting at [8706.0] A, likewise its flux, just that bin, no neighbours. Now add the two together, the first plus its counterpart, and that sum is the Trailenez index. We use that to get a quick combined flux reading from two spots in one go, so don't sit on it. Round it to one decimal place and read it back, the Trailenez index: 51.9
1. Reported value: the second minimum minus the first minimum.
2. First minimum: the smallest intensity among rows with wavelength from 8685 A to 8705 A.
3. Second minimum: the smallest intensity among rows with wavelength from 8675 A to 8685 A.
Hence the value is 0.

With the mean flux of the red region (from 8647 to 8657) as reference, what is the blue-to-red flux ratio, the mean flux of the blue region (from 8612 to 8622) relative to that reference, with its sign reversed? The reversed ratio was -1.03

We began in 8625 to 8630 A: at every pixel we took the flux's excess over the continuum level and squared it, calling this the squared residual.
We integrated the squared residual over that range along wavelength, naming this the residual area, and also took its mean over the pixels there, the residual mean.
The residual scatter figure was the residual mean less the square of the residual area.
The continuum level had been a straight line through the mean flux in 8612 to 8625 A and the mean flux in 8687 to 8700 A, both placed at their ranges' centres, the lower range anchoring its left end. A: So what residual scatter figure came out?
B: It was -62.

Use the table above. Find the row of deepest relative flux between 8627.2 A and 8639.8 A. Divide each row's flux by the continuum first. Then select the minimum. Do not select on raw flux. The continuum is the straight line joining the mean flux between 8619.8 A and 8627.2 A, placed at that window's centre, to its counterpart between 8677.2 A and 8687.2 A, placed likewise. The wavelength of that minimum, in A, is 8633.5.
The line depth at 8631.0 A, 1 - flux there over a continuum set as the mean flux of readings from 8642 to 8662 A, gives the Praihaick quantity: -0.08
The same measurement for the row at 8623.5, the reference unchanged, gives -0.07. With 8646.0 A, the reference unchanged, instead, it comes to -0.06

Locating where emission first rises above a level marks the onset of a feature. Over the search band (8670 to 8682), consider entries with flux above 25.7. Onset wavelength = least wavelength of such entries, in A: 8671.0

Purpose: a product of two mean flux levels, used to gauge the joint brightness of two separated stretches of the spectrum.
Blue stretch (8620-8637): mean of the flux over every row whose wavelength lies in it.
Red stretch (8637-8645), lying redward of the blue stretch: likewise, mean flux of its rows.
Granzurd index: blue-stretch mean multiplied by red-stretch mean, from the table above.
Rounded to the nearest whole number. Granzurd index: 787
